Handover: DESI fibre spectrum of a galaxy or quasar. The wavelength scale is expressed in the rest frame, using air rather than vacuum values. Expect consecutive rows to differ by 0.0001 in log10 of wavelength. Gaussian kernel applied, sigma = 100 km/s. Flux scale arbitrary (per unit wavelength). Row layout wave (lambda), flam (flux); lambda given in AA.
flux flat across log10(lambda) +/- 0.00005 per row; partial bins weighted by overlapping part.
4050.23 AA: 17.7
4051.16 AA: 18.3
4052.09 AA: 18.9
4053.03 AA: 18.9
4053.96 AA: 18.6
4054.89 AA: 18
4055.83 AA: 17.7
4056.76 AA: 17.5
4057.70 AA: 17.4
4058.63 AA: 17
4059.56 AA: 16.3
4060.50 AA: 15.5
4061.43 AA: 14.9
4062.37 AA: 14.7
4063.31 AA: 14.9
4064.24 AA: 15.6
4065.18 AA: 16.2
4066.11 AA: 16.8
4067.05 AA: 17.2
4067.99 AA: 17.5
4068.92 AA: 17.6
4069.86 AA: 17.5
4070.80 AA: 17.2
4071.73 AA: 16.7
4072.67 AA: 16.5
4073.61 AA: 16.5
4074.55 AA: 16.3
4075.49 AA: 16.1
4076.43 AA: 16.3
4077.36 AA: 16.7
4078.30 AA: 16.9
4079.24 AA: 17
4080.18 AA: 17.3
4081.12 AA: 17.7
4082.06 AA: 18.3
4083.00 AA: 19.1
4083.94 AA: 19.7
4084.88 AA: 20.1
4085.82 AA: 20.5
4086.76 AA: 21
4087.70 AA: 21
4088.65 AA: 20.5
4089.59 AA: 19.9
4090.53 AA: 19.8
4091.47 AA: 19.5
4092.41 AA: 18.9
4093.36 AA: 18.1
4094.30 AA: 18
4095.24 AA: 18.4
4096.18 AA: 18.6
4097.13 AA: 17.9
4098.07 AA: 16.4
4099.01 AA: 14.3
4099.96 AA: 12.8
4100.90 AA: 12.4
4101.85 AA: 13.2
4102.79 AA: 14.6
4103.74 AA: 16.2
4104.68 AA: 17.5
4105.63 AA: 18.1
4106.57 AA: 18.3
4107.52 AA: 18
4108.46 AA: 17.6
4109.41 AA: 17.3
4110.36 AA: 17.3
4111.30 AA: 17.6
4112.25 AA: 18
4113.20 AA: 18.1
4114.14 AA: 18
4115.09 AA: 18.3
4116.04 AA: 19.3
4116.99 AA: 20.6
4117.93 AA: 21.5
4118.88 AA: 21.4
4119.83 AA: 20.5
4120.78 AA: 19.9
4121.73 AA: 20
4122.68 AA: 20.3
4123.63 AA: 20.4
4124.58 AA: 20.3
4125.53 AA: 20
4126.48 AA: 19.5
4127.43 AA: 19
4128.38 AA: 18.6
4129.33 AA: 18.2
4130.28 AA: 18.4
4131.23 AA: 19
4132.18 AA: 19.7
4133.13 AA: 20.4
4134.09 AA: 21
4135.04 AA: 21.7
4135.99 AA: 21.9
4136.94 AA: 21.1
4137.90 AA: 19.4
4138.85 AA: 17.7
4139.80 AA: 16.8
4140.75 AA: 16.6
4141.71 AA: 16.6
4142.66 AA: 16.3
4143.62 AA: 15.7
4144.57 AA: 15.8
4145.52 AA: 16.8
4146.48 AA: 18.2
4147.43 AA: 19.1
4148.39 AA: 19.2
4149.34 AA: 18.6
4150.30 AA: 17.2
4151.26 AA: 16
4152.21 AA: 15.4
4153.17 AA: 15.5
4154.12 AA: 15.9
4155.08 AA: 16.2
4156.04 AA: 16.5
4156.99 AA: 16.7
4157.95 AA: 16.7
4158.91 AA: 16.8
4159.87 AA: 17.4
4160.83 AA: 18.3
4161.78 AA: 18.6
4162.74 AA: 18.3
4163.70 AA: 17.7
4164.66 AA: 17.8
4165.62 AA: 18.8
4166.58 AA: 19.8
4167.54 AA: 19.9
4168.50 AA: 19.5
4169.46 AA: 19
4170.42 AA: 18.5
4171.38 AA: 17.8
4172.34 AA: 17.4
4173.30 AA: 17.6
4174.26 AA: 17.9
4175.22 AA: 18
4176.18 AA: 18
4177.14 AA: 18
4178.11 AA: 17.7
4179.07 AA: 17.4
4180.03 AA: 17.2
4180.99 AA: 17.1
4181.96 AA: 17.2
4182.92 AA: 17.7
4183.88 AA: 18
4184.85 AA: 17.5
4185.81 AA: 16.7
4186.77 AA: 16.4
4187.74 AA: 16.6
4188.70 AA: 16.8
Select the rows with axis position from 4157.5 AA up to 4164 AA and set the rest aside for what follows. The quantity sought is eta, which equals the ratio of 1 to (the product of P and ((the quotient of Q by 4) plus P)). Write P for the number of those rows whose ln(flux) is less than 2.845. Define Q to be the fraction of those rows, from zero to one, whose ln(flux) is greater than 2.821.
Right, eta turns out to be 0.23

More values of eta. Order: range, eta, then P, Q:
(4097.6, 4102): 0.04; 5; 0.00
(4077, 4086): 0.10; 3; 0.90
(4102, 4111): 0.23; 2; 0.78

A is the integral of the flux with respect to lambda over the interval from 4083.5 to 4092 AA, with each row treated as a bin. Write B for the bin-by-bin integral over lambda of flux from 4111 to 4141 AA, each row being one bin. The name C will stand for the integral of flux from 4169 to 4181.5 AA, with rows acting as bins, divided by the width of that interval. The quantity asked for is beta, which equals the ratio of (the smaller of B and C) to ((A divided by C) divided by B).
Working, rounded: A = 172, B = 585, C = 17.8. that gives 1080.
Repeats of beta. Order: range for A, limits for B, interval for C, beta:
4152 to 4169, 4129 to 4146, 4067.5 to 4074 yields 307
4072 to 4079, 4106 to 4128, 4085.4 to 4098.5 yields 1345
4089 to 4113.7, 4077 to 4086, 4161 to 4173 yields 134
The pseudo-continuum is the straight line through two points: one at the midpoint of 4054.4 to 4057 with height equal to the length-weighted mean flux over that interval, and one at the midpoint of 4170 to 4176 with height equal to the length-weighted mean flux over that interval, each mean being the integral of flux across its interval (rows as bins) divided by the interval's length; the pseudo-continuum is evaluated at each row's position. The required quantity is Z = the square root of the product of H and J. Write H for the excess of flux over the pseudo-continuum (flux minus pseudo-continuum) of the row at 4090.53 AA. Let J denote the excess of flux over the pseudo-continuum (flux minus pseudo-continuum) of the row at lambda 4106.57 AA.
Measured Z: 0.98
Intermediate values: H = 2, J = 0.5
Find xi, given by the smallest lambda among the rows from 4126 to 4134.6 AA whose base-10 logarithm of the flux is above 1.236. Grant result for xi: 4126.48 AA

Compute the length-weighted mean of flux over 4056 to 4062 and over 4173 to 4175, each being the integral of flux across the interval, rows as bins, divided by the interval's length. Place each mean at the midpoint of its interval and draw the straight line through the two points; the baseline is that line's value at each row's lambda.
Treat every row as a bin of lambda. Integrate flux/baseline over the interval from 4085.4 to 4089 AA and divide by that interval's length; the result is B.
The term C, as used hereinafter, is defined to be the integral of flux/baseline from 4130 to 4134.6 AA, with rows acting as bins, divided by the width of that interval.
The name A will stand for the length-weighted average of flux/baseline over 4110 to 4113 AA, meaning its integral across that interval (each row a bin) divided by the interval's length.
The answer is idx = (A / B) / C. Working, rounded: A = 1.04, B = 1.23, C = 1.14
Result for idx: 0.74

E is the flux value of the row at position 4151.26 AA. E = 16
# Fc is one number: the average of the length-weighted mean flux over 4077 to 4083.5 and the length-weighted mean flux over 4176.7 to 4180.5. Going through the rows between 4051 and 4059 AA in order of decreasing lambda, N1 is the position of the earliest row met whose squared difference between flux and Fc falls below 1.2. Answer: 4058.63 AA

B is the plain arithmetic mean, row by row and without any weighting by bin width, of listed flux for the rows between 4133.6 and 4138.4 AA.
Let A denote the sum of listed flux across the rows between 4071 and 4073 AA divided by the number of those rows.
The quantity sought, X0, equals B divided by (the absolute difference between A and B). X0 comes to 5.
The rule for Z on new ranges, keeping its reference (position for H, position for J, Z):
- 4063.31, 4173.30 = 0.90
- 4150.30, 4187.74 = 0.93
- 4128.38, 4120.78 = 1.25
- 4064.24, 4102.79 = 2.65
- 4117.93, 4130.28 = 1.43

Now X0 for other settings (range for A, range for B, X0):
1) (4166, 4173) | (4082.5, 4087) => 16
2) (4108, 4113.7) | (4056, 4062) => 14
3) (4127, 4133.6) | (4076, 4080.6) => 8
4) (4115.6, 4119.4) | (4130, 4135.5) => 30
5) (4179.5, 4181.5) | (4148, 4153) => 133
